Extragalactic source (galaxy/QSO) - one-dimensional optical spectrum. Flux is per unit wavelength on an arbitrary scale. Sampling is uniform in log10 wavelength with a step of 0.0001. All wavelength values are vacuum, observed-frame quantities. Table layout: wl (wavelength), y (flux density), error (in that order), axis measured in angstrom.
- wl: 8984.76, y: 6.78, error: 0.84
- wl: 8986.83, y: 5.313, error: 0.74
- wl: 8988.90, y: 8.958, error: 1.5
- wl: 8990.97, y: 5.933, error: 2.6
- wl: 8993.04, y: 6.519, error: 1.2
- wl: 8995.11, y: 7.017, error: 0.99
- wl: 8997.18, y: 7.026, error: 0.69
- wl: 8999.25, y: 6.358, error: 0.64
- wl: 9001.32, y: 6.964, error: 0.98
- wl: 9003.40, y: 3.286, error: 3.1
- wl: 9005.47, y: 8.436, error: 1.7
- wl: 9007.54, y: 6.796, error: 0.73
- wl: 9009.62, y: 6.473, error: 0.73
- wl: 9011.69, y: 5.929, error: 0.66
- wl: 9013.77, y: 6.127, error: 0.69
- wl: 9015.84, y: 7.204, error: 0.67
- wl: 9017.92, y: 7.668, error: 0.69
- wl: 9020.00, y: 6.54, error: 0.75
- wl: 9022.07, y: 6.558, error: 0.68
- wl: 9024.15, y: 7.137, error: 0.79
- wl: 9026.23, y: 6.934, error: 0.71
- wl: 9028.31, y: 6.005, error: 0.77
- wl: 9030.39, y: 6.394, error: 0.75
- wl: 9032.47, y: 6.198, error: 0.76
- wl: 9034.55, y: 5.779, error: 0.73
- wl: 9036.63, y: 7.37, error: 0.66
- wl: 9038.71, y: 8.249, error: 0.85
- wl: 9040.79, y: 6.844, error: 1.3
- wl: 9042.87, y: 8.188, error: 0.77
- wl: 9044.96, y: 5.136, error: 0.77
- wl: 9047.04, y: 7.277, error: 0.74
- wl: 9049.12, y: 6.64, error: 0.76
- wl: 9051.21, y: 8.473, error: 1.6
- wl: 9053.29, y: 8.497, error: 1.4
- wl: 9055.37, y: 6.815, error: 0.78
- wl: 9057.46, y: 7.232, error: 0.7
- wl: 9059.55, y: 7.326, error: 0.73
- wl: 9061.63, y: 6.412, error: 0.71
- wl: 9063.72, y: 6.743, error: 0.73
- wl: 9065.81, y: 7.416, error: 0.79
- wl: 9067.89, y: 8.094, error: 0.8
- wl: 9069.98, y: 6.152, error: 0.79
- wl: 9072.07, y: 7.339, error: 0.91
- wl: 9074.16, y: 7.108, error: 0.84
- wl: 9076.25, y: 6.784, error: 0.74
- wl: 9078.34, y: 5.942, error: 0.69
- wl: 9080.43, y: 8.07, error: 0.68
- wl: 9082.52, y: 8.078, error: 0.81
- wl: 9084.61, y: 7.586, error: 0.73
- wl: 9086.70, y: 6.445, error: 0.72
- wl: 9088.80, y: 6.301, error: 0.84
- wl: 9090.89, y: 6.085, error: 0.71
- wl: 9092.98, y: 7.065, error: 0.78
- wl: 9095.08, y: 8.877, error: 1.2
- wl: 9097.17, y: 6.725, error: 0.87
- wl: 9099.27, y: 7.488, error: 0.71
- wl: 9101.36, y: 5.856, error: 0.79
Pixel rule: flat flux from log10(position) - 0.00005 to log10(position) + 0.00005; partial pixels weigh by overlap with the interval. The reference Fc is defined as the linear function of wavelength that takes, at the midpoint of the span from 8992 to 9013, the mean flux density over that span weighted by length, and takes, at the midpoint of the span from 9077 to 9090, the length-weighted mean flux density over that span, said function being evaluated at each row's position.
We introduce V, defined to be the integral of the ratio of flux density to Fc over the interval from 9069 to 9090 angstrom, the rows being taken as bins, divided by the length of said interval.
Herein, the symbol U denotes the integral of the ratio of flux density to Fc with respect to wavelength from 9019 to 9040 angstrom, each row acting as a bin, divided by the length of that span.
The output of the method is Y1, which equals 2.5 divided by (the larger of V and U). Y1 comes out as 2.48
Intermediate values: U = 1.01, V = 0.99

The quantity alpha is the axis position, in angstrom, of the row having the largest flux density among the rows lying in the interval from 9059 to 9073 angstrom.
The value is 9067.89 angstrom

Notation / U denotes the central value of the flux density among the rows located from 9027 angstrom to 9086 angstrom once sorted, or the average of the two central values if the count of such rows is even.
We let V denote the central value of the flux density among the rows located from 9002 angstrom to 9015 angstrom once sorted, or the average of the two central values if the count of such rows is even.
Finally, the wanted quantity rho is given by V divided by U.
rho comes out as 0.88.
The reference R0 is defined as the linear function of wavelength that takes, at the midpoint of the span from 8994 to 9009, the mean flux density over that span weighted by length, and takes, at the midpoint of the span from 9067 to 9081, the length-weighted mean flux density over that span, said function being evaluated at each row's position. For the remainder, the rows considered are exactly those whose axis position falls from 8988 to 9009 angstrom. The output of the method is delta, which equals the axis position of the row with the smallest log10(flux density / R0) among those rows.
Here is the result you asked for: 9003.40 angstrom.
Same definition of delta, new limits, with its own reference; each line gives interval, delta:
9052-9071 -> 9069.98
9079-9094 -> 9090.89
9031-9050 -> 9044.96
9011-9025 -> 9011.69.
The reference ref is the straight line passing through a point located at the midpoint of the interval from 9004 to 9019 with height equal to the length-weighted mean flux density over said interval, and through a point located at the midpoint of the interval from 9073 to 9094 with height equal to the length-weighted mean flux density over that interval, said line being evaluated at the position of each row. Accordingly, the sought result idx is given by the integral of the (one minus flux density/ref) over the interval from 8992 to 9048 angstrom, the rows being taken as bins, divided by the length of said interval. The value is 0.025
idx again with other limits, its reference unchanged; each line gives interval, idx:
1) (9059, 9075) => -0.020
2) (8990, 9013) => 0.058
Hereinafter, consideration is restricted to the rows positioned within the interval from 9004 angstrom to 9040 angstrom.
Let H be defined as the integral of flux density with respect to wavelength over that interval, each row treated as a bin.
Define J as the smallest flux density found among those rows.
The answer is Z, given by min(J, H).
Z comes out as 5.78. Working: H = 244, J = 5.779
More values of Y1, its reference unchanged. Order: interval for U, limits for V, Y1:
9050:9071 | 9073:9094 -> 2.35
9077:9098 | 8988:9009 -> 2.40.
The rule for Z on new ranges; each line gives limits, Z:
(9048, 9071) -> 6.15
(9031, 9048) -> 5.14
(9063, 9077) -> 6.15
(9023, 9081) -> 5.14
